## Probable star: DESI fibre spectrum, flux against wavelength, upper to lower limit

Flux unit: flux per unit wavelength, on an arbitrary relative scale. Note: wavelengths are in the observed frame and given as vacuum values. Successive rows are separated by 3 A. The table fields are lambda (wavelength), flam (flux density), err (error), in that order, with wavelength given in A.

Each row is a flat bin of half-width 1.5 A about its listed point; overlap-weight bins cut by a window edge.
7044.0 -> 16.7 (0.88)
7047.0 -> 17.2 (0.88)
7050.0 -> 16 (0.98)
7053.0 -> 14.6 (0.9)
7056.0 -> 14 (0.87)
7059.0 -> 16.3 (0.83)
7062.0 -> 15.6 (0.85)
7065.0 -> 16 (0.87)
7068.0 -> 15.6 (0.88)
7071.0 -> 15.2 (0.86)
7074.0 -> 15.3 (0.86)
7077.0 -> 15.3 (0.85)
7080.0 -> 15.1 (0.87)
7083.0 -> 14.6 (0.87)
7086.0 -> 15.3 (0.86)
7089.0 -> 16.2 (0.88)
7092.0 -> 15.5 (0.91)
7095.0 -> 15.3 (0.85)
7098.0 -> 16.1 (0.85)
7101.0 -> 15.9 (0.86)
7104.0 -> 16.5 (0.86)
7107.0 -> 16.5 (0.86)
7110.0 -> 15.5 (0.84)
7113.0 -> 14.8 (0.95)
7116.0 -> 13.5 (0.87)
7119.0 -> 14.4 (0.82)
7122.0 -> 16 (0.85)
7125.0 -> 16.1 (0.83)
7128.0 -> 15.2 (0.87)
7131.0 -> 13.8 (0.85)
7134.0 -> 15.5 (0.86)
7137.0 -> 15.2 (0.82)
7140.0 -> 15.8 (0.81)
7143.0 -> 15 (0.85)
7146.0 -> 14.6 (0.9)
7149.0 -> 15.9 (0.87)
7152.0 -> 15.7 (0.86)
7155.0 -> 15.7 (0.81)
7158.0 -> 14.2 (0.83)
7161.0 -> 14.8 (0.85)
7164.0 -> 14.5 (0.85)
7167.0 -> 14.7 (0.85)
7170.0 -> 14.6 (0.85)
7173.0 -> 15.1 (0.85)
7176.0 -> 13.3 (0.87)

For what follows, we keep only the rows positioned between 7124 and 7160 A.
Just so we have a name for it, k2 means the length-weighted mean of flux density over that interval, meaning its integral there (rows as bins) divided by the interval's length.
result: 15.21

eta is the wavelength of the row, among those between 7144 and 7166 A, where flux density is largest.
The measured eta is 7149.0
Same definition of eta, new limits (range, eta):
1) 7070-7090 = 7089.0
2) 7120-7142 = 7125.0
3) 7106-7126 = 7107.0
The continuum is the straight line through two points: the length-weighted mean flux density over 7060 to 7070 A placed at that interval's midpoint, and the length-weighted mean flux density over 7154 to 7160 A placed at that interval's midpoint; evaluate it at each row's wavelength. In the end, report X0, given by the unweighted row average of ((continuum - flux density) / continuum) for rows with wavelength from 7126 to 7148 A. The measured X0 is 0.00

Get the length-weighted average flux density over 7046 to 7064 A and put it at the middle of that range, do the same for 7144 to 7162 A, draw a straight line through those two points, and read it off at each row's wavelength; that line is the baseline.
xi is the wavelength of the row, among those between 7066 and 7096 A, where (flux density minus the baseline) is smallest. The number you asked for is 7083.0 A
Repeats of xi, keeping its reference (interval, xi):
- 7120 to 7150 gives 7131.0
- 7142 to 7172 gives 7158.0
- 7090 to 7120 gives 7116.0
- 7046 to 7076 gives 7056.0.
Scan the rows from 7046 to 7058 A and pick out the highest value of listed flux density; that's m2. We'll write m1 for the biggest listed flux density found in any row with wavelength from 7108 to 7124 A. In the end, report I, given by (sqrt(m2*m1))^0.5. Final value 4.07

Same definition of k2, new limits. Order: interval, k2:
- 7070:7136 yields 15.35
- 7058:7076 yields 15.64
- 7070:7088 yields 15.16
